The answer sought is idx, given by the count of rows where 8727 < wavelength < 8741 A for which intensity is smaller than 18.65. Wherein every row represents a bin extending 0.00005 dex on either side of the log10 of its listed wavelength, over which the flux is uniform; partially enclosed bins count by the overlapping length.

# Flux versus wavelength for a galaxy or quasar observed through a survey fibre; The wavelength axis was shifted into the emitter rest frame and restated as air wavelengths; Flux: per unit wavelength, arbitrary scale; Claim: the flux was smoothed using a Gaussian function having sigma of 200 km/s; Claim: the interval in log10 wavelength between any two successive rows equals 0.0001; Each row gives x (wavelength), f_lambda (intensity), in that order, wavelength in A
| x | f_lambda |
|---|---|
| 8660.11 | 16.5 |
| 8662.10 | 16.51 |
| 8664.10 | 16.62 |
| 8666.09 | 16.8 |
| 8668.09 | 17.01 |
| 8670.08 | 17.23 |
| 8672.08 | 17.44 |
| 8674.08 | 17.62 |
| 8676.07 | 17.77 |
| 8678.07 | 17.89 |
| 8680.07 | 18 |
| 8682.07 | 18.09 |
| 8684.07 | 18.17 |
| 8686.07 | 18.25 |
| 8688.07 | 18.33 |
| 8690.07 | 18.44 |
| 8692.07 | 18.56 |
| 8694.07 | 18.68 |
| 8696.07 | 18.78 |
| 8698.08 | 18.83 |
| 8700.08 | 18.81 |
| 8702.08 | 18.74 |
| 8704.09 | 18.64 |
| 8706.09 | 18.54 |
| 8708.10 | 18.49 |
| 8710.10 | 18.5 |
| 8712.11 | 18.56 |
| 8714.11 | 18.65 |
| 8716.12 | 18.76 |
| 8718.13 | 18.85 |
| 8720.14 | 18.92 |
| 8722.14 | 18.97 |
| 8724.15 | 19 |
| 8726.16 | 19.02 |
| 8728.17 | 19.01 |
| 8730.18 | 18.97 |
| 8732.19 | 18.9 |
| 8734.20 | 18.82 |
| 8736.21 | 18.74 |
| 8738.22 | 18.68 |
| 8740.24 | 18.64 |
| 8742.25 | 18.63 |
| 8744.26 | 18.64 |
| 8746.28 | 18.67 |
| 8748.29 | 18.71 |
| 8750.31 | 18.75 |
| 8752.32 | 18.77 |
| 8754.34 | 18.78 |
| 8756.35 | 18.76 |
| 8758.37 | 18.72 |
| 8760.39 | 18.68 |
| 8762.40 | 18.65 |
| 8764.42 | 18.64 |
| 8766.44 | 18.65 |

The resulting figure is 1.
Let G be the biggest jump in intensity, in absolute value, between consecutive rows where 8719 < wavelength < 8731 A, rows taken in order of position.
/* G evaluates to 0.05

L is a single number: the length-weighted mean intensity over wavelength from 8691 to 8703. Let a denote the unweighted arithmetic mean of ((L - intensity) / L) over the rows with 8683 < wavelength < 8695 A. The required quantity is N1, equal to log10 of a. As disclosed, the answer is -1.8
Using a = 0.018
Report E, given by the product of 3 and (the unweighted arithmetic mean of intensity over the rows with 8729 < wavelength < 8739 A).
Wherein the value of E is 56.5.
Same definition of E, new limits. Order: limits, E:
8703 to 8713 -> 55.6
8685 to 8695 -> 55.4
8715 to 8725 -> 56.7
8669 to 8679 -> 52.8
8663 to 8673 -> 51.1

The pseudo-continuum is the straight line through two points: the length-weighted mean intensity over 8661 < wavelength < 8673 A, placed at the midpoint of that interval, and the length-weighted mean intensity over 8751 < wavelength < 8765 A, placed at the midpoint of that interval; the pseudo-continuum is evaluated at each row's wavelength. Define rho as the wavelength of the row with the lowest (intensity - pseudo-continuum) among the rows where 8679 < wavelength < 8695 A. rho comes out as 8680.07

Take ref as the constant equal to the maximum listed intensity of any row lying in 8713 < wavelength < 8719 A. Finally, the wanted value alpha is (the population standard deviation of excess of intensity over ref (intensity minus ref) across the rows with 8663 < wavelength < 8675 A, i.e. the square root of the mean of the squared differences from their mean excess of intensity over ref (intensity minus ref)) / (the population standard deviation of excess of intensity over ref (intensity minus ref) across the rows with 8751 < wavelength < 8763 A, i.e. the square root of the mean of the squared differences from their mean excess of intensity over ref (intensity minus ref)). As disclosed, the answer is 7.2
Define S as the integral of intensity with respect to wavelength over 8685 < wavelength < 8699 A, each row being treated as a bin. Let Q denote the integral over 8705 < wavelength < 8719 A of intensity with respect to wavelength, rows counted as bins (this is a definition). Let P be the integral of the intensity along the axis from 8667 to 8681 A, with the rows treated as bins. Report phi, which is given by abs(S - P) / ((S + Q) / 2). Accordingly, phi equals 0.053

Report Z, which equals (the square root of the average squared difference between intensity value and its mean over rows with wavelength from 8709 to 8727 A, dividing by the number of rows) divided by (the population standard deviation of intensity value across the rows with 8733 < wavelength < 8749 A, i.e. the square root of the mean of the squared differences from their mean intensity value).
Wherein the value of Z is 3.1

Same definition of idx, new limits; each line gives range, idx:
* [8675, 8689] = 7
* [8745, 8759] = 0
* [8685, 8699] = 4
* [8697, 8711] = 4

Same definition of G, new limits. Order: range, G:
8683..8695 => 0.12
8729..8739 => 0.08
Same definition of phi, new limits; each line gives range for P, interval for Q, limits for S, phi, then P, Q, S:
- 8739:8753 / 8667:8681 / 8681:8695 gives 0.018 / 262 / 246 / 257.0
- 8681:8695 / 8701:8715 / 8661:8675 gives 0.075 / 257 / 260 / 238.4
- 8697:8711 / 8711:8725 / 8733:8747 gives 0.002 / 261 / 263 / 261.6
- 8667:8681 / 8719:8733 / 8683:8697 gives 0.048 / 246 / 266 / 258.5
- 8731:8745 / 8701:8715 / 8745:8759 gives 0.000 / 262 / 260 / 262.2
